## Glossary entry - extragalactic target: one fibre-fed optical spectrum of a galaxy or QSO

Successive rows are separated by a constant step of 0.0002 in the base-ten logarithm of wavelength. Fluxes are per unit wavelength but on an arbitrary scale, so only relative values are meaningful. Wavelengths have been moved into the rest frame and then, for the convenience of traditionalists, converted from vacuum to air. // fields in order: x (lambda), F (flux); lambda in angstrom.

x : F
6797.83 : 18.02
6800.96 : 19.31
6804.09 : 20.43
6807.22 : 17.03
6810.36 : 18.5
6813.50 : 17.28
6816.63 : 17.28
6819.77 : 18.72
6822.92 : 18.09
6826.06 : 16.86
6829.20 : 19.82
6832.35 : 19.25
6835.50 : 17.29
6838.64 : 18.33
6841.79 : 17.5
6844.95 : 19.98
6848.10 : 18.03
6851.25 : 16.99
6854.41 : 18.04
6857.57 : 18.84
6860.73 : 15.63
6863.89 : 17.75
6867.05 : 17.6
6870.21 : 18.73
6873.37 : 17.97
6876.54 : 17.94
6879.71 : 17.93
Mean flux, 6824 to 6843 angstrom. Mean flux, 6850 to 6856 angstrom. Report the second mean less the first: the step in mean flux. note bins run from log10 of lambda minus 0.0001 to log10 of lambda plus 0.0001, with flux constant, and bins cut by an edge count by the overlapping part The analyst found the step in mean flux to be -0.7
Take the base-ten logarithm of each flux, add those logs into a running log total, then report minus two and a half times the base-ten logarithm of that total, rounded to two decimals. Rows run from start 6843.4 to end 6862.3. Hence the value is -2.19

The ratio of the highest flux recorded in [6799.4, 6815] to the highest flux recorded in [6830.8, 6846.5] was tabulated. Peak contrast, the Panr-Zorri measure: 1.02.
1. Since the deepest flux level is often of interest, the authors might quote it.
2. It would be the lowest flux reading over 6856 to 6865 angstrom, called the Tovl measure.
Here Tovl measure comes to 15.63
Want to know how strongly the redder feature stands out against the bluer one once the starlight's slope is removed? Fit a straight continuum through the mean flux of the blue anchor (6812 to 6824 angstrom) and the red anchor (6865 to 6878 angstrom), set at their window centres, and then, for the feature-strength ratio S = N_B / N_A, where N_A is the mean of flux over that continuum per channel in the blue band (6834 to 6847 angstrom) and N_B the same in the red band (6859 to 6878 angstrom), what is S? 0.96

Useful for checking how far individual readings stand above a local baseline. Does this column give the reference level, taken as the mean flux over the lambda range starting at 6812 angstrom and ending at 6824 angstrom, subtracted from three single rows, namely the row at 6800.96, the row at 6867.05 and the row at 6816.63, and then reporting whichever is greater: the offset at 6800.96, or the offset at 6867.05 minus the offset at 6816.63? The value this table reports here 1.5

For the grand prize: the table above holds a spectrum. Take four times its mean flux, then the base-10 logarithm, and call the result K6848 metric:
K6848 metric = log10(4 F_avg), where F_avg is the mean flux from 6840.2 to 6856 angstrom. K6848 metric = 1.86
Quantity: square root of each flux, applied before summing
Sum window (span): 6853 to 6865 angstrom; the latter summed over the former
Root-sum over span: 16.8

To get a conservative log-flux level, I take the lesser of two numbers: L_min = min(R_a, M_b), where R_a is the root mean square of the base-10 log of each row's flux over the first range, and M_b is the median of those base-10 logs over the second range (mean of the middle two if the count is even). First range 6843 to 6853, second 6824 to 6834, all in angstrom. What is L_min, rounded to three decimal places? 1.263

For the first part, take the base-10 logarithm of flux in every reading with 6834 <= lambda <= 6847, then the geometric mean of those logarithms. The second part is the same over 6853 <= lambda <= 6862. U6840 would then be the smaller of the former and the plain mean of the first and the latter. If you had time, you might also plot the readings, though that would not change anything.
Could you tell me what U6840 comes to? 1.25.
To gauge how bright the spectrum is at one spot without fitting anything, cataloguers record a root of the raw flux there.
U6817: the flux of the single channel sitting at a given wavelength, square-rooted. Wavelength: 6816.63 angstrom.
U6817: 4.16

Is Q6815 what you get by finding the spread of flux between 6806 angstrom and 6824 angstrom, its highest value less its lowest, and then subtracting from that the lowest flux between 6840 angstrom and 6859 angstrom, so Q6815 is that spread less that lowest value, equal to -15.3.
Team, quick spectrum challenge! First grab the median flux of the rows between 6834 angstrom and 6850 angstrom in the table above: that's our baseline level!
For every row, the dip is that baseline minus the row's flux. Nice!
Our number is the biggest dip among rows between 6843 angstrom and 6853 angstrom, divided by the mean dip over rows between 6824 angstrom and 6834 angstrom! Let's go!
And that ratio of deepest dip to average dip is -2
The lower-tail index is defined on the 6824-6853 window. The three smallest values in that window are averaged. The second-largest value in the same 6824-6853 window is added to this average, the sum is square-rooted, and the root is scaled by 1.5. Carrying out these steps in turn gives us 9.11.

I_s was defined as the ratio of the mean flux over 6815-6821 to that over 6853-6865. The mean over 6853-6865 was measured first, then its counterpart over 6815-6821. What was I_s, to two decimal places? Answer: 1.02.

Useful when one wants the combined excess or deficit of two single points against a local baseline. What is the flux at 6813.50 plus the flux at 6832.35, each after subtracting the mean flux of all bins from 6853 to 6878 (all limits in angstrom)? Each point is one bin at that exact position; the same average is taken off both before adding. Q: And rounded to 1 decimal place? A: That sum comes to 0.9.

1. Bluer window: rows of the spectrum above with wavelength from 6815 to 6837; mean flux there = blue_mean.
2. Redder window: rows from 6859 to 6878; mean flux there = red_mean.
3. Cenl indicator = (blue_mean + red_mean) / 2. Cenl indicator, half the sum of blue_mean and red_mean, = 17.9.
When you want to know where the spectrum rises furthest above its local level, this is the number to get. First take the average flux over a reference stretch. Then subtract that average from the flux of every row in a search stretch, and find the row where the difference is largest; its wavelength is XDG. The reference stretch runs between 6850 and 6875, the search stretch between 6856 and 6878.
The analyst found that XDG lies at 6857.57 angstrom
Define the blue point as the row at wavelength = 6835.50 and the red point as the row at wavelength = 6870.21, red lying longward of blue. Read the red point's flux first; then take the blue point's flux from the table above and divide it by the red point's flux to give 0.92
